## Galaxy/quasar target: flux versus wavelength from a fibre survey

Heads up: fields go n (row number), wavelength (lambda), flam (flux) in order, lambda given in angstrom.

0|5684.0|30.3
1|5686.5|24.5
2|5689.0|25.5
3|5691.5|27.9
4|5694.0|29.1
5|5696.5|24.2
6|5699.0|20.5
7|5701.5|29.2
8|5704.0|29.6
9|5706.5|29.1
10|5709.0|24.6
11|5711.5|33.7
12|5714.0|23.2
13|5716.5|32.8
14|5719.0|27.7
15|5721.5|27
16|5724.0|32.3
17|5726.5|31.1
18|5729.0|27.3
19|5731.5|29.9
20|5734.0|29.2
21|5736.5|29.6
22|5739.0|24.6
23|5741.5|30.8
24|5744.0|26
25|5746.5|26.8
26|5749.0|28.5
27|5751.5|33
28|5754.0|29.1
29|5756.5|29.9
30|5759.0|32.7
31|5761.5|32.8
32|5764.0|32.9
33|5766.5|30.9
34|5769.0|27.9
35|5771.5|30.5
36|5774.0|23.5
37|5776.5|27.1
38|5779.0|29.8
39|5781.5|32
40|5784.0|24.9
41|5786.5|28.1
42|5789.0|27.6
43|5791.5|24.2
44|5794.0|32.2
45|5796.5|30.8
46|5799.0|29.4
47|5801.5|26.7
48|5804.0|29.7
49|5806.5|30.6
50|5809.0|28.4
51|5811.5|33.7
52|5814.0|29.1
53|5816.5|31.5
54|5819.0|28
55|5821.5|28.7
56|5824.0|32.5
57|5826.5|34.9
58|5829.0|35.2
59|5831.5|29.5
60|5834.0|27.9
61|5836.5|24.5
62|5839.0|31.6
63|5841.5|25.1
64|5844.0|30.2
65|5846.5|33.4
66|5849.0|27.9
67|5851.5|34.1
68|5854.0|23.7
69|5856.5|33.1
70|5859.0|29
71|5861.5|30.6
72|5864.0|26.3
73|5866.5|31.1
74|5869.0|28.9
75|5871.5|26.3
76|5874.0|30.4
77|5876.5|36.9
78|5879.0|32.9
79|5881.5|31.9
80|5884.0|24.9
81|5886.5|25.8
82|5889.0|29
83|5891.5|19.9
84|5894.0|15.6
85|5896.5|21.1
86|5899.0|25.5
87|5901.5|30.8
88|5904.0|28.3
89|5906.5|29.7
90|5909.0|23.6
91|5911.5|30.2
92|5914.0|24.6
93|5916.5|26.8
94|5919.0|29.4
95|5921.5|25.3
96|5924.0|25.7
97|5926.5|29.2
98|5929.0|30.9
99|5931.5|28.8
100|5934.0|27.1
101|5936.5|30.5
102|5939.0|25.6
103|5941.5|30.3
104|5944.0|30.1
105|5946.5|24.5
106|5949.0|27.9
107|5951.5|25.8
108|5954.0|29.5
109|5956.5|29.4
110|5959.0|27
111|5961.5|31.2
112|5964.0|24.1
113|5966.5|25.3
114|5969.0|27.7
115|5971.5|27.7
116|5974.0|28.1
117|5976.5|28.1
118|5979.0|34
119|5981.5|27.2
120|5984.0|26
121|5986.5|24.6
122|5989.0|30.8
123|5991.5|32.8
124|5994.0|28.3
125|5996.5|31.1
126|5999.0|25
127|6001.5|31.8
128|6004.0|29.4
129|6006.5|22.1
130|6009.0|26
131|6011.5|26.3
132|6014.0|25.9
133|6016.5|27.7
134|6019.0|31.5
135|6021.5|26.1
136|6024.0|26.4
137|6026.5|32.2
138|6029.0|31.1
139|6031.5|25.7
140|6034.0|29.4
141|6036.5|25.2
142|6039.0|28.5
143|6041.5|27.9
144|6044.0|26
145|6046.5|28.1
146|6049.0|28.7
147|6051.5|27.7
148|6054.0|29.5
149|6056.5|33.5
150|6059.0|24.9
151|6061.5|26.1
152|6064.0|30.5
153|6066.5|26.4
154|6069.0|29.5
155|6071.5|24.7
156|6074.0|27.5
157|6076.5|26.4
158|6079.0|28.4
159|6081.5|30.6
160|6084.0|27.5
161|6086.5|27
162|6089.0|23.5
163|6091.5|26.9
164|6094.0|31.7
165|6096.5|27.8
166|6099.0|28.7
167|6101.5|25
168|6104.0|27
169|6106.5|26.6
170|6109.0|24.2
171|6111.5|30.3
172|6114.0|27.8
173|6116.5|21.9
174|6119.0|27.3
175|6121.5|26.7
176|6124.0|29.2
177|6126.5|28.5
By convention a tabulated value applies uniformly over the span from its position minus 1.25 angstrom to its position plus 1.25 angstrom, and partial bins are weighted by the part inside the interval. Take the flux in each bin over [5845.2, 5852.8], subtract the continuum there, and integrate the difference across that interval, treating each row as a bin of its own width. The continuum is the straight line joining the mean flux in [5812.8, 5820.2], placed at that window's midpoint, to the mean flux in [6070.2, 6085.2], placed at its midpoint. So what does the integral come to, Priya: 19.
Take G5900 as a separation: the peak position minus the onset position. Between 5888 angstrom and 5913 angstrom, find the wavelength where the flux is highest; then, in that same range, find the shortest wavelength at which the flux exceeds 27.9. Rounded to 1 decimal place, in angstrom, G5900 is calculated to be 12.5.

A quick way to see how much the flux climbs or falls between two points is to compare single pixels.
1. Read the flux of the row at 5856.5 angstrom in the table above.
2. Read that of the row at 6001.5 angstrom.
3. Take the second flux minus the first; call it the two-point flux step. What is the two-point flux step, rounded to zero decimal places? -1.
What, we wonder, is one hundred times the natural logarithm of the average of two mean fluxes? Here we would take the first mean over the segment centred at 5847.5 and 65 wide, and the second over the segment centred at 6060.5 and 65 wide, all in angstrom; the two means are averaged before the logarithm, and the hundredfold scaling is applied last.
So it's 337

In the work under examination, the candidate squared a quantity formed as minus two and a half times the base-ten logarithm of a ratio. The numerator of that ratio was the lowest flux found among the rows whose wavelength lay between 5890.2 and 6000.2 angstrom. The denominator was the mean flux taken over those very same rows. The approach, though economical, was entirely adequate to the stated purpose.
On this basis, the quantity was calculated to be 0.37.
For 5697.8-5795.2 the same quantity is 0.14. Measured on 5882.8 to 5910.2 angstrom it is 0.26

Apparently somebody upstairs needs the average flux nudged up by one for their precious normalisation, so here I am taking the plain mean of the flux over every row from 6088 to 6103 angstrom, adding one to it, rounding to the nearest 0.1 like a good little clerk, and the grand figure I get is 28.3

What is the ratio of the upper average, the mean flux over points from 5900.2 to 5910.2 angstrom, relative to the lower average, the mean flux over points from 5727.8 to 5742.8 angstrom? 0.98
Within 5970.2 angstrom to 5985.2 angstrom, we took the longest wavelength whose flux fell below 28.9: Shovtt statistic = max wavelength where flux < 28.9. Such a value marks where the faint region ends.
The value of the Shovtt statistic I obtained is 5984.0 angstrom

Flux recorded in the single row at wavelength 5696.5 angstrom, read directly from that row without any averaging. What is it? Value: 24.2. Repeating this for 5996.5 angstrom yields 31.1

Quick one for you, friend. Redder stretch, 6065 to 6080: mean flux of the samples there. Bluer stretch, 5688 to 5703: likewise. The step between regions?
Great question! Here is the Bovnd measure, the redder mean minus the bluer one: 1.1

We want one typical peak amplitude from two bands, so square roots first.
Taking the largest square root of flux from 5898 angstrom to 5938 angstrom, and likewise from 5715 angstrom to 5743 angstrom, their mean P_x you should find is 5.64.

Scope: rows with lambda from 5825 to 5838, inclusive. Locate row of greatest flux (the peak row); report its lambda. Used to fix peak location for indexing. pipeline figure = 5829.0 angstrom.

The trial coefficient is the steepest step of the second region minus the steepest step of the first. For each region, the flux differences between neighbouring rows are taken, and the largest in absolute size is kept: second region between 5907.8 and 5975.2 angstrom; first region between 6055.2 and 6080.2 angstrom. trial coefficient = -1.5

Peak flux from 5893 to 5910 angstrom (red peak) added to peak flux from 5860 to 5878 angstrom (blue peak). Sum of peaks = 68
